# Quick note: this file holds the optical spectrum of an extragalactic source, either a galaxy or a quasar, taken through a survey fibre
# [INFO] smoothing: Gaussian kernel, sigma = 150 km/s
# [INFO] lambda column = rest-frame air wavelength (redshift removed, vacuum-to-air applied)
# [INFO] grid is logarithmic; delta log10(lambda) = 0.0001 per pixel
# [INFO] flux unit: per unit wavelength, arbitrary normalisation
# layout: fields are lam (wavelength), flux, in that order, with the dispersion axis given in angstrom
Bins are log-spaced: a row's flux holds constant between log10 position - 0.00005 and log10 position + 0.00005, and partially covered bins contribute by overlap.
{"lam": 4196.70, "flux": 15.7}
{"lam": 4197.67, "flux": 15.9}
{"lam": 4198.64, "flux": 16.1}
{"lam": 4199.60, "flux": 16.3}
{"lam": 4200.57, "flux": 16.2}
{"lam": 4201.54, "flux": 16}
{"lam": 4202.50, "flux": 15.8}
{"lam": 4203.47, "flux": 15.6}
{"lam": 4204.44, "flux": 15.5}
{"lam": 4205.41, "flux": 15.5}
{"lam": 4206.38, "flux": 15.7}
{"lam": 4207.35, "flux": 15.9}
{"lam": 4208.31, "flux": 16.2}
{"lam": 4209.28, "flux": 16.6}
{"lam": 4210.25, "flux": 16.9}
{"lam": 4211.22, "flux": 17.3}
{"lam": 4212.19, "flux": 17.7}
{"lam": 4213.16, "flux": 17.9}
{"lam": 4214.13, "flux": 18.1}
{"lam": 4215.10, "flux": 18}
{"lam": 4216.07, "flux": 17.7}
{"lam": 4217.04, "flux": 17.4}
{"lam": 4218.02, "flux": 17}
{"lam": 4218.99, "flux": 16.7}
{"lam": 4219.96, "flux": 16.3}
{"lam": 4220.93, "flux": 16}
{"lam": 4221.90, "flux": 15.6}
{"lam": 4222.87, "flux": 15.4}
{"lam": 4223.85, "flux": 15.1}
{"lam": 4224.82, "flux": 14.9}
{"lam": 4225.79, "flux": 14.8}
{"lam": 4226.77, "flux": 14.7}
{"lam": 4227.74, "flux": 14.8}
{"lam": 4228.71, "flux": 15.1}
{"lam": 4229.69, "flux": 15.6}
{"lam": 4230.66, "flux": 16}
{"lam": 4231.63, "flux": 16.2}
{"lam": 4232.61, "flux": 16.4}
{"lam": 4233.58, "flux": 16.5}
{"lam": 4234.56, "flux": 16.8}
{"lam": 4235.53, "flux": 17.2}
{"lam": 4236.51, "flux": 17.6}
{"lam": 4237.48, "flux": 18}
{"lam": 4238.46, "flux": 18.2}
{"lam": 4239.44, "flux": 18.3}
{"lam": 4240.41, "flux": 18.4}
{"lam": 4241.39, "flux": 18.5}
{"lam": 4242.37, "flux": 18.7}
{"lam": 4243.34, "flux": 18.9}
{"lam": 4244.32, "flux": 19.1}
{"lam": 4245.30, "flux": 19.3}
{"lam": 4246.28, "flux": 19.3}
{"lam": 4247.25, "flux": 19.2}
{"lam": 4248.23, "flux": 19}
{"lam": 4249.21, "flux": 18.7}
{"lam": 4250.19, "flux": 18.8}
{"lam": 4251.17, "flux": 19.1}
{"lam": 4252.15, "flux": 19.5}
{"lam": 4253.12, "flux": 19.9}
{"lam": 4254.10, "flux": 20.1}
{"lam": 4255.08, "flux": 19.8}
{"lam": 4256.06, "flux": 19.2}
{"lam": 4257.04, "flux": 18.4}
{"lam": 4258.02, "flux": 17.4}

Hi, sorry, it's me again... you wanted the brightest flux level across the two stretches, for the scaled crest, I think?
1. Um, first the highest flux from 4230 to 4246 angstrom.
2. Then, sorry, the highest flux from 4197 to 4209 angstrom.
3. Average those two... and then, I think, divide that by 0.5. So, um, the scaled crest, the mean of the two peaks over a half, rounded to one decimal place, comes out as 35.6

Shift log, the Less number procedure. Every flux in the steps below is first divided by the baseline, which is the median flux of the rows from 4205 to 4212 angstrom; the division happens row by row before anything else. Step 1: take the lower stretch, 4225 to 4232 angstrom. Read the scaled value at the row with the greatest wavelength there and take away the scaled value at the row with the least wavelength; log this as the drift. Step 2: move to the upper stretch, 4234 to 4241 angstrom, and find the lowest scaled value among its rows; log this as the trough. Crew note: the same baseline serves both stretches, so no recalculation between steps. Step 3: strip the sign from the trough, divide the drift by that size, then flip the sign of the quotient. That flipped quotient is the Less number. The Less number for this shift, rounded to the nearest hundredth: -0.08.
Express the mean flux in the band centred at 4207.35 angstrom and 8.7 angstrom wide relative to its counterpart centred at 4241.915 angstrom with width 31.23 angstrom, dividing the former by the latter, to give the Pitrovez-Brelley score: 0.90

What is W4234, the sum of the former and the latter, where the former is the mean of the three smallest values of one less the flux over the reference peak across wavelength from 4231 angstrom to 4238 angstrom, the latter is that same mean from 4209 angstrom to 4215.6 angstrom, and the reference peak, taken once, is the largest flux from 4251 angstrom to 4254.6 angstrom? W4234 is 0.23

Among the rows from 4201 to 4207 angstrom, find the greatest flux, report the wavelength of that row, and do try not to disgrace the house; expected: 4201.54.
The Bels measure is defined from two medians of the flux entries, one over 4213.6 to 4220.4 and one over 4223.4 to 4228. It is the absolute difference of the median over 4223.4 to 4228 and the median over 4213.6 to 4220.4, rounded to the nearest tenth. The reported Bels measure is 2.6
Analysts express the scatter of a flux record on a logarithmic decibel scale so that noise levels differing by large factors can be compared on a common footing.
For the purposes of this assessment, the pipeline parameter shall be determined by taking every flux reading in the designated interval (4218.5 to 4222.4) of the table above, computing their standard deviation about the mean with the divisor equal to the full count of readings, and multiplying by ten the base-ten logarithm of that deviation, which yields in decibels -3.9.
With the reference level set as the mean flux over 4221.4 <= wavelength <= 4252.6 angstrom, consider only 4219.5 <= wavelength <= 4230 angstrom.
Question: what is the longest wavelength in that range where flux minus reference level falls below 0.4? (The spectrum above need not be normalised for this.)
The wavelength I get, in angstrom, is 4229.69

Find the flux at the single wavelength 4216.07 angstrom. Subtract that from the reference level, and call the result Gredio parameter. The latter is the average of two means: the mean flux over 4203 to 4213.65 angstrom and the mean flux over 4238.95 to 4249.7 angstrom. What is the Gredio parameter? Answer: -0.1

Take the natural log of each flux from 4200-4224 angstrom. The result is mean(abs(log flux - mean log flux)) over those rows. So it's 0.048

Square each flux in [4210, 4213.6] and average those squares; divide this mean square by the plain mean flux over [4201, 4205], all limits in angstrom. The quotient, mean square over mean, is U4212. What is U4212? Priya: 19.4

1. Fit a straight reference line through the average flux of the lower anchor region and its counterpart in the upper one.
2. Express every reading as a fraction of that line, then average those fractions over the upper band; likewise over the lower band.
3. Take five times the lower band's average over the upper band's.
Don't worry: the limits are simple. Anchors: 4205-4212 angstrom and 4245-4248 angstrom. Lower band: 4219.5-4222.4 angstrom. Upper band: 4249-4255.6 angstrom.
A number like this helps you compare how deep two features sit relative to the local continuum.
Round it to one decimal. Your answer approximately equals 4.7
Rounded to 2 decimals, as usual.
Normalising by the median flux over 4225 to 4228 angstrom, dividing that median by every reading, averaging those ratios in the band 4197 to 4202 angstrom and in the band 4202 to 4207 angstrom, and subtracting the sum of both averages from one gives -0.87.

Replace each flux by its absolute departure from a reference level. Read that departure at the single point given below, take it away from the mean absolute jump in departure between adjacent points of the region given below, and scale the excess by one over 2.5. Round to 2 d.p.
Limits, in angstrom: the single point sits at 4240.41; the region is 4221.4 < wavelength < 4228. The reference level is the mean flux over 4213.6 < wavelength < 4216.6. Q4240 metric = -0.12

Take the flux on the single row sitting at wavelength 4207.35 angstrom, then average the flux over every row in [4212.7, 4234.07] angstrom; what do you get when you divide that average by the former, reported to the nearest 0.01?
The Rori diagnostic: 1.02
